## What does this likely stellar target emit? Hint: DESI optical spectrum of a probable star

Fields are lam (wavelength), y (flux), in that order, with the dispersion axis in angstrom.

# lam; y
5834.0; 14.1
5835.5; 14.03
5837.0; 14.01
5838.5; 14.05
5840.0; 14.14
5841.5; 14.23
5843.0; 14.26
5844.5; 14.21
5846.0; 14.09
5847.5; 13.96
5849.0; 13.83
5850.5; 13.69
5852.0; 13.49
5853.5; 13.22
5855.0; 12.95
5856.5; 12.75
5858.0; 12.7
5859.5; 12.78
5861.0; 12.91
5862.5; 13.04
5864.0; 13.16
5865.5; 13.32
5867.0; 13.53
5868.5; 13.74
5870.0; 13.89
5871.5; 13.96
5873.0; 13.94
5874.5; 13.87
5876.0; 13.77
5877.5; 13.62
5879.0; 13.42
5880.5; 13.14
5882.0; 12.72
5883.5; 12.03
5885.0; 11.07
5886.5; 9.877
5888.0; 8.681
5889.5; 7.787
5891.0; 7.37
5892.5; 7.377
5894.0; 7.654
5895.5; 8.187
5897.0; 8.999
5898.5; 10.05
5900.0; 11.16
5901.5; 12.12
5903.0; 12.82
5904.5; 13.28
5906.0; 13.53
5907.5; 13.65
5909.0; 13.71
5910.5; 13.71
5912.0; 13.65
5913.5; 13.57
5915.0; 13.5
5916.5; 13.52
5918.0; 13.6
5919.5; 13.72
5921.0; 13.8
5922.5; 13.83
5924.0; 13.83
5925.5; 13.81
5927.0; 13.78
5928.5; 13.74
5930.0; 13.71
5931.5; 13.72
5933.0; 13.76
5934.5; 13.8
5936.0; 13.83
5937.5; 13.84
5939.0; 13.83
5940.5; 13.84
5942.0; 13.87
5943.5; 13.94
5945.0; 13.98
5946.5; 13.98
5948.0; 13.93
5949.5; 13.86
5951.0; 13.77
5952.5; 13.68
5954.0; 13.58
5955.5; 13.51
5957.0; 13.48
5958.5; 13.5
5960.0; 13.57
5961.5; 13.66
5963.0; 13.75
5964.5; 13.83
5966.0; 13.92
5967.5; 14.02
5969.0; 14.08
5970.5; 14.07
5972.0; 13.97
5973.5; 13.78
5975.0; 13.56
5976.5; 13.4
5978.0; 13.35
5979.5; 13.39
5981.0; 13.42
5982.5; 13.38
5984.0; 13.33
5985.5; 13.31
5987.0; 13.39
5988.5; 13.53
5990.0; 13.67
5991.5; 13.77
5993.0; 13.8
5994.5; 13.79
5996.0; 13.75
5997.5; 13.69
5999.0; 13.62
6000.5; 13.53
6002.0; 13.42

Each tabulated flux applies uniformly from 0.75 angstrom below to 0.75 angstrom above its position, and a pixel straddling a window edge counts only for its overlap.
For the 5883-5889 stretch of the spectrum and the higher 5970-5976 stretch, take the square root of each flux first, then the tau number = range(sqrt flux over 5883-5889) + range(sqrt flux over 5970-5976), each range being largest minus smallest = 0.59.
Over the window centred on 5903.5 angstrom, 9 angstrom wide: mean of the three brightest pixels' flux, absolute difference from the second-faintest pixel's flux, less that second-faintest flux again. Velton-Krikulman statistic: -11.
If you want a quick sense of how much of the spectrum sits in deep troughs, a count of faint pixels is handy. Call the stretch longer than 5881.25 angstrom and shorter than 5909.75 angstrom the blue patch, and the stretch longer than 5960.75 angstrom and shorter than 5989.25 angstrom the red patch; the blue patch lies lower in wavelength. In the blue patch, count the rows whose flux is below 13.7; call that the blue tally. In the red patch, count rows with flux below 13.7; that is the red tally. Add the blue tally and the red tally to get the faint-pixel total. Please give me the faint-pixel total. 29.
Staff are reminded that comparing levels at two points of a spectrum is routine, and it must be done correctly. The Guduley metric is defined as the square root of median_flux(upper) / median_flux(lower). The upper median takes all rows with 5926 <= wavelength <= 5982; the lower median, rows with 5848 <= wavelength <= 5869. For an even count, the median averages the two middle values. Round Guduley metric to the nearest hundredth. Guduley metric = 1.02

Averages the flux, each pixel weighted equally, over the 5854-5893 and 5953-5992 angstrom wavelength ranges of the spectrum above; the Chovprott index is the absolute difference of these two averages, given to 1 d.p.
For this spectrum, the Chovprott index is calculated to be 1.4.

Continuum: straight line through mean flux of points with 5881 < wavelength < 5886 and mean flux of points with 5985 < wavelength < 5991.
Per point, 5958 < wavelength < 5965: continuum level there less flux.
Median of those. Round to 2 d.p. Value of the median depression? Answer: -0.57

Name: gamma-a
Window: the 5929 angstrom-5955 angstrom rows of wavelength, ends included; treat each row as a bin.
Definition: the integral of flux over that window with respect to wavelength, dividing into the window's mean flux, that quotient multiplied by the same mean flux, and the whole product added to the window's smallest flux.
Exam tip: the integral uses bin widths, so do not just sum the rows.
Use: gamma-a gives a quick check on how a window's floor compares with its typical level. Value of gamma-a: 14.1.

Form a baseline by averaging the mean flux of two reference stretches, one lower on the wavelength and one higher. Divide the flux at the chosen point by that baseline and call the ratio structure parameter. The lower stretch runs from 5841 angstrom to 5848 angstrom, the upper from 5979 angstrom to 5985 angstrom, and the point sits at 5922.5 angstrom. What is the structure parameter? 1.00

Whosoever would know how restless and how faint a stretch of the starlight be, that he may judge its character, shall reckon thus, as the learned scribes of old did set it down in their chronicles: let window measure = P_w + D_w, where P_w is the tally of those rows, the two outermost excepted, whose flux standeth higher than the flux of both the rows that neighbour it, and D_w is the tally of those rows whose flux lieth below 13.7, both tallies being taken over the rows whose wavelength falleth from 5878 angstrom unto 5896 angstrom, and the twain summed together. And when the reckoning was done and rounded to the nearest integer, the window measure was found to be 12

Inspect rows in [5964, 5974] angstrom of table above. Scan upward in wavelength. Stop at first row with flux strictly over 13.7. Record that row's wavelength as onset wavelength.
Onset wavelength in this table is 5964.5 angstrom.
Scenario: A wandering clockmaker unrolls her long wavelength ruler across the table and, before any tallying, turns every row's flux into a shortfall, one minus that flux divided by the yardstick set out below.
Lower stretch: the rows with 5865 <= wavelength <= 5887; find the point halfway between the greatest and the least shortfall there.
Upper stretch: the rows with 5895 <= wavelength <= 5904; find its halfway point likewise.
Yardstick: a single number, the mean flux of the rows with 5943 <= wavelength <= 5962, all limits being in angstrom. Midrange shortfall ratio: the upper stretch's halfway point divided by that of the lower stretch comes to 1.78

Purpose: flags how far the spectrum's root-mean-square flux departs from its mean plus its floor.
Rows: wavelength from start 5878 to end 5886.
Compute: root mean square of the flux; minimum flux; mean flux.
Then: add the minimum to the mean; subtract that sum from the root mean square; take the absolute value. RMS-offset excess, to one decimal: 11.0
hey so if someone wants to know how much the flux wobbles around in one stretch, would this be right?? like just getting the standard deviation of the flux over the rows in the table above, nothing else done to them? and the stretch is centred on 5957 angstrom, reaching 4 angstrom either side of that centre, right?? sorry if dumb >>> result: 0.04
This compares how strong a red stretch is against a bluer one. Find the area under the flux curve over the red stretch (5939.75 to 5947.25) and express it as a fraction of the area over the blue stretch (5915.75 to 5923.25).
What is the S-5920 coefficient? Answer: 1.02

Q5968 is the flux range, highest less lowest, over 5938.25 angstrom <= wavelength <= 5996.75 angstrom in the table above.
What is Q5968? 0.77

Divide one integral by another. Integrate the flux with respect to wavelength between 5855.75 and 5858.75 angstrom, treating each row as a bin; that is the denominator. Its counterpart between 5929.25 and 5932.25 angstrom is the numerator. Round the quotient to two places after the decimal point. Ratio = 1.08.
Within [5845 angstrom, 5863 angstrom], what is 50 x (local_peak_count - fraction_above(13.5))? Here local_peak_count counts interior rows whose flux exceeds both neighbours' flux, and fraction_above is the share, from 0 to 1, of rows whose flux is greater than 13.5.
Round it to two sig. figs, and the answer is -17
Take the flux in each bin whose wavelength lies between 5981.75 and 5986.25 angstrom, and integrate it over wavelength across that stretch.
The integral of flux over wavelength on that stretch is 60.0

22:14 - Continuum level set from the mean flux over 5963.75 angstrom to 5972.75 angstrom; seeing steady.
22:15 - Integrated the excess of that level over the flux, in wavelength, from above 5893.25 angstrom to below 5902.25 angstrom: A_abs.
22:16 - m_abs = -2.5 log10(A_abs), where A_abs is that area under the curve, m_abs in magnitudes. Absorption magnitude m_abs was -4.0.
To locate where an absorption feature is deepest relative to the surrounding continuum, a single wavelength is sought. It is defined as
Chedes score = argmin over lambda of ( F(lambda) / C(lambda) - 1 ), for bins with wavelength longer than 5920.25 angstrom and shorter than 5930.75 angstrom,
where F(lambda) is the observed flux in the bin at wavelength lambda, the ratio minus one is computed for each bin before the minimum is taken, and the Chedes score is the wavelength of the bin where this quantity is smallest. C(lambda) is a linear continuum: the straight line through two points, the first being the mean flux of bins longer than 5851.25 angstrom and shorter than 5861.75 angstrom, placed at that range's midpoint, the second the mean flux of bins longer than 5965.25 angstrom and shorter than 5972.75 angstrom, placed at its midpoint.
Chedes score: 5930.0 angstrom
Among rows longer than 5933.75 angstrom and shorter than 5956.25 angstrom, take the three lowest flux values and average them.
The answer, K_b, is 13.6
